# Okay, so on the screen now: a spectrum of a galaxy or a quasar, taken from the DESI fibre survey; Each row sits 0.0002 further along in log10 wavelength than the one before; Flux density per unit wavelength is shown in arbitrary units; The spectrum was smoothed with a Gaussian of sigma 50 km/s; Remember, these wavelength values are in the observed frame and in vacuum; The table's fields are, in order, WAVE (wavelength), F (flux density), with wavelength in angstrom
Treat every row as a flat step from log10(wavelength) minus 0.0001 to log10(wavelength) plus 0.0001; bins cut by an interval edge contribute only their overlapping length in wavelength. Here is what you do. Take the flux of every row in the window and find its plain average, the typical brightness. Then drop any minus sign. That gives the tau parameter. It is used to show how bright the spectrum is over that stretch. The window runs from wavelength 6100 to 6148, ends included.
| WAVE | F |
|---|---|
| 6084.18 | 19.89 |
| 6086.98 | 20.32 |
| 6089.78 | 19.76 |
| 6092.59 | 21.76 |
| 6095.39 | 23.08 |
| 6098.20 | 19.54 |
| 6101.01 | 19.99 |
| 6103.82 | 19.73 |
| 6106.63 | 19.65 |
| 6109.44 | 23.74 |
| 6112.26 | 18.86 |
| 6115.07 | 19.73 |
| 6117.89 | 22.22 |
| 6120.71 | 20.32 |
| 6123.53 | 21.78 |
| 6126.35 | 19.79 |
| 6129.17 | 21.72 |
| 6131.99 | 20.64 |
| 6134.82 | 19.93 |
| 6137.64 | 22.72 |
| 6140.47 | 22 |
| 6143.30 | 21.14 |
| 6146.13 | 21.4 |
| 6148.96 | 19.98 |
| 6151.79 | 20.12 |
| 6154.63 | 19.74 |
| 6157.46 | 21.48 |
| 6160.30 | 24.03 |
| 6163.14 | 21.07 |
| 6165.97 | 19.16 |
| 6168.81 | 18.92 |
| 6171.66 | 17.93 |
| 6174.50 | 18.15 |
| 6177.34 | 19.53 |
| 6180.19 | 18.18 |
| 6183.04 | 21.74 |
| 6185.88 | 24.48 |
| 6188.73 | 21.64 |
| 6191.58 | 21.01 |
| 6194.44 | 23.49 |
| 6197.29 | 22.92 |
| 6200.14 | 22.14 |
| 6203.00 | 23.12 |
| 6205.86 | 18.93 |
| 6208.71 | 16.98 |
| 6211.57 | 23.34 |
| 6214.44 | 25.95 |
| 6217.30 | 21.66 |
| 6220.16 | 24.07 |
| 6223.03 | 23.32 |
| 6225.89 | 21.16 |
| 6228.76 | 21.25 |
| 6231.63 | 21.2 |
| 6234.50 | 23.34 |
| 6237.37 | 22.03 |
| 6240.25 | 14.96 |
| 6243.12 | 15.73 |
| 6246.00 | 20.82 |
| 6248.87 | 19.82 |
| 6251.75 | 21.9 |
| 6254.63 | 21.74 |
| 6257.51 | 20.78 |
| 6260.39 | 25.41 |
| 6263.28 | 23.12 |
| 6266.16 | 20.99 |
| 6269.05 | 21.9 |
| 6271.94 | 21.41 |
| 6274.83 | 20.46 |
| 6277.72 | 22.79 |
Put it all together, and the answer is 20.90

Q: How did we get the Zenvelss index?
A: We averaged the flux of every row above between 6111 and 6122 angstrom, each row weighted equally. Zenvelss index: 20.3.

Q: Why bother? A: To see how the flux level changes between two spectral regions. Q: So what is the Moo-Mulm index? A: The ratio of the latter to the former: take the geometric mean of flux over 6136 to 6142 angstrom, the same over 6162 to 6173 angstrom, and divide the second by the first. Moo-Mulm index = 0.86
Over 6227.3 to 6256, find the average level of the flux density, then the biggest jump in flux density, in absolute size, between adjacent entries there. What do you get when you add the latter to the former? 27.3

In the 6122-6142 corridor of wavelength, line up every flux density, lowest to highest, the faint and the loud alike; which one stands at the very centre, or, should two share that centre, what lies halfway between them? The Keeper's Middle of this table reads 21.7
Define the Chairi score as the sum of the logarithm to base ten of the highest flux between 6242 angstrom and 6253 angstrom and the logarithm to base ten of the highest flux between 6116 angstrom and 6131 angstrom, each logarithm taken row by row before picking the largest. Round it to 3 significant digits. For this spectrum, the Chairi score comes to 2.69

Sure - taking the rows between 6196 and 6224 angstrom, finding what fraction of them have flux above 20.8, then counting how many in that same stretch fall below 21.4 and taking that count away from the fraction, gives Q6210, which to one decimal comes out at -1.2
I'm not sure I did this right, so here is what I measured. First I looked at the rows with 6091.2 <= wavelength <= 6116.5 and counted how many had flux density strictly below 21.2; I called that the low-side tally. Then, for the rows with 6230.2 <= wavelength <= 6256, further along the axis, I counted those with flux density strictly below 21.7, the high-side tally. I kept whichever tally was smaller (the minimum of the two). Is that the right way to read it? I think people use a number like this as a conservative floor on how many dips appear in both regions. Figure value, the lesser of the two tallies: 5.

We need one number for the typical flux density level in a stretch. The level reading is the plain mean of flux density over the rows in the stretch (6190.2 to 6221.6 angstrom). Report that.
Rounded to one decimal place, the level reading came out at 22.1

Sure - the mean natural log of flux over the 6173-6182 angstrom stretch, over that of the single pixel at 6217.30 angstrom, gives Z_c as 0.95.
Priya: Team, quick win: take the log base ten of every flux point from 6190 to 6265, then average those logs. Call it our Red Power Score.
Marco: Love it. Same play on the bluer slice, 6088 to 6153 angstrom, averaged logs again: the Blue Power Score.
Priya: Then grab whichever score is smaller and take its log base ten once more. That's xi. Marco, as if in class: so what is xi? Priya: 0.120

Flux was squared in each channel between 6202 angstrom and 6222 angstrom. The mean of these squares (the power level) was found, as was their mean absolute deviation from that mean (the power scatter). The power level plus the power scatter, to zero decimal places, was 596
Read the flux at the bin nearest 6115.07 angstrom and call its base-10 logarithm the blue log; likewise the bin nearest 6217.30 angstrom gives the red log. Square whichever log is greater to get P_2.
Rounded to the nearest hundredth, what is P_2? 1.78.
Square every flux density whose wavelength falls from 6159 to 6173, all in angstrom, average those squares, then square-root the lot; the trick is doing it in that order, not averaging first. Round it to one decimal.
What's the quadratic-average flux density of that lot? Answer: 20.3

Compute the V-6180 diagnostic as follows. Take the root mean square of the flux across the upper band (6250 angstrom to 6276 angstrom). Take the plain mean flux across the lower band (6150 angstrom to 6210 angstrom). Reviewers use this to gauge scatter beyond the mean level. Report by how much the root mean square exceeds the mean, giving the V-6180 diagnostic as 1.3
